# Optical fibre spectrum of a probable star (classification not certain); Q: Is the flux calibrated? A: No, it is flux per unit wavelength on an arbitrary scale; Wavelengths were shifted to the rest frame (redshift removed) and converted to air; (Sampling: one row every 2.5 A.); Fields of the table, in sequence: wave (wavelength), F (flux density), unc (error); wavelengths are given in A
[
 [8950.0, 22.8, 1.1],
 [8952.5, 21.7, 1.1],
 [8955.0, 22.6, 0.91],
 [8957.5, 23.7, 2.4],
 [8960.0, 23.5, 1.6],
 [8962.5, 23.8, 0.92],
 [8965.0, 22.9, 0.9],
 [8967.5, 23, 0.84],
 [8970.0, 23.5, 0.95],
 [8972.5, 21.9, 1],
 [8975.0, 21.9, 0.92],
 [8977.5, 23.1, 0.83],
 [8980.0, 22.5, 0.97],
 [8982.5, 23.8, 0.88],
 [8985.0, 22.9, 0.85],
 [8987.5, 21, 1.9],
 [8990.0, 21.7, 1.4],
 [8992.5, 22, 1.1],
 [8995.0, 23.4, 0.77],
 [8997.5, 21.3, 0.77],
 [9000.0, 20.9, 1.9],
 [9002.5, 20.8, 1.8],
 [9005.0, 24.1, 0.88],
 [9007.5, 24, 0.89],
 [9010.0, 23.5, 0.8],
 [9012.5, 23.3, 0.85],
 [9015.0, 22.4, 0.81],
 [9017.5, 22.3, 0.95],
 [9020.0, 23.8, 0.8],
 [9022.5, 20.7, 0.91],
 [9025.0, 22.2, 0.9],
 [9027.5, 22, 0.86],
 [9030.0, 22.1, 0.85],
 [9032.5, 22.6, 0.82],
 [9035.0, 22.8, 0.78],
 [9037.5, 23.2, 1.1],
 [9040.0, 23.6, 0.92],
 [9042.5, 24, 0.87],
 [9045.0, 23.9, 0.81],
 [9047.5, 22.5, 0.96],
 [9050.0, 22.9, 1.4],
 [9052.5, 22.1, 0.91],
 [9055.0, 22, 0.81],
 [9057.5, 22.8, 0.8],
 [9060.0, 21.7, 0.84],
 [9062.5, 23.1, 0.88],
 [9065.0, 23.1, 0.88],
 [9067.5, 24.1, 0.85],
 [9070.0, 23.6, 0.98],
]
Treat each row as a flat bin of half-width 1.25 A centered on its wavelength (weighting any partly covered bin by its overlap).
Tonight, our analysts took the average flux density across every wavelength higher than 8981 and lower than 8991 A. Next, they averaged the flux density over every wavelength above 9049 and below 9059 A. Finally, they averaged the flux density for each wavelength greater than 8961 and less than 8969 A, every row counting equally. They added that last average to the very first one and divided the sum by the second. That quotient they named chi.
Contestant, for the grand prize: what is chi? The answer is 2.03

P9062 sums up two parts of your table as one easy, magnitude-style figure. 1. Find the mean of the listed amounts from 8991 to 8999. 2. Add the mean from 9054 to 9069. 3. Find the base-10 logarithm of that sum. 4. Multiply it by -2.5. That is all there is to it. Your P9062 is -4.13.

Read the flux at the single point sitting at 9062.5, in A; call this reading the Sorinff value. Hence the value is 23.1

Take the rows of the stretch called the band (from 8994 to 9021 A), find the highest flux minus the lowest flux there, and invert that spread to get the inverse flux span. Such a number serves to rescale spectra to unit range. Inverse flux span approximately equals 0.30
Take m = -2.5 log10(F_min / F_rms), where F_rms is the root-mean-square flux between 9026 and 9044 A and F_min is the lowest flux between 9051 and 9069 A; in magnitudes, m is 0.06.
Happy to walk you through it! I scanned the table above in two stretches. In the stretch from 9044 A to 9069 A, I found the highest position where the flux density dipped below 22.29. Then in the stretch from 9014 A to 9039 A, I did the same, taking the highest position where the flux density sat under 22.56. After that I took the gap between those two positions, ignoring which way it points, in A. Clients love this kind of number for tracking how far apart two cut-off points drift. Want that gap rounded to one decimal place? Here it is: 30.0 A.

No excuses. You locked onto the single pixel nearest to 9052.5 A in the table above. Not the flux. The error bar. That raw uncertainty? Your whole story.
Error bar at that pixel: 0.91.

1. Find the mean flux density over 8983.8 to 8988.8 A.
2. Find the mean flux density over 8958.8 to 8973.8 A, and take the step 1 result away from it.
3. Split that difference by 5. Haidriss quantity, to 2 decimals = 0.23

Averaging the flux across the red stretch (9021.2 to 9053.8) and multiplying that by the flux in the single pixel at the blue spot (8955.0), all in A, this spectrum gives 512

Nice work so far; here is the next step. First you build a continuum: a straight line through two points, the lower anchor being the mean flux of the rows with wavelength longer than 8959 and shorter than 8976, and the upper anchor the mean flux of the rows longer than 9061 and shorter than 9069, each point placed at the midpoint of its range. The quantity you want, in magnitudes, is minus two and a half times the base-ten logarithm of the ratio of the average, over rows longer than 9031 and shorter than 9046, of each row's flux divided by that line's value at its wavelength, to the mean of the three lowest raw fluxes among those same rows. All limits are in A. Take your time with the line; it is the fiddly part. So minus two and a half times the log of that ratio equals 3.40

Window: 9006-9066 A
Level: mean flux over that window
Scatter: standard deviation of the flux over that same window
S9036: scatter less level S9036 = -22.0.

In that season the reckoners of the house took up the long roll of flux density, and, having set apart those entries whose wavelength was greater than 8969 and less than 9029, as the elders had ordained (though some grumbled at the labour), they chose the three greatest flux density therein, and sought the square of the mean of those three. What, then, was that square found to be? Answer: 574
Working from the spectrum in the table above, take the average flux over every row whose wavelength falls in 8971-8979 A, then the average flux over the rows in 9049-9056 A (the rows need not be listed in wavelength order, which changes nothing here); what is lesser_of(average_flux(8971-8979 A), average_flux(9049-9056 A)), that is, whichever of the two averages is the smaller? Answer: 22.3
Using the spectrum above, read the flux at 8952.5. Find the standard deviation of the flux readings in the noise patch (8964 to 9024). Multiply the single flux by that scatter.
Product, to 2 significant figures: 23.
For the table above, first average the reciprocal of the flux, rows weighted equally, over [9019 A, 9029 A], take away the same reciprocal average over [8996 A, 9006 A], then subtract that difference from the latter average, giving 0.0470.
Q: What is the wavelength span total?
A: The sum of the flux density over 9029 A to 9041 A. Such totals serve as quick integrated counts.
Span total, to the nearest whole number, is 114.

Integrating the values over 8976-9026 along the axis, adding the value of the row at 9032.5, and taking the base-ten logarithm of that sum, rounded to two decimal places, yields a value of 3.06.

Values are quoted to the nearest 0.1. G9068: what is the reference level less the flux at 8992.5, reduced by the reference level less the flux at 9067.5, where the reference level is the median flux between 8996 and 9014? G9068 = 2.1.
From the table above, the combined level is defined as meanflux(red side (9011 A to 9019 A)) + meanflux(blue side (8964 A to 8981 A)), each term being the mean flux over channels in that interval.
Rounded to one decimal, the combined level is 45.4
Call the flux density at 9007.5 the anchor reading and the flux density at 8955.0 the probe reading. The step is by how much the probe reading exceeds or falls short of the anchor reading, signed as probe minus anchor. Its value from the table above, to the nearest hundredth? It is -1.40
